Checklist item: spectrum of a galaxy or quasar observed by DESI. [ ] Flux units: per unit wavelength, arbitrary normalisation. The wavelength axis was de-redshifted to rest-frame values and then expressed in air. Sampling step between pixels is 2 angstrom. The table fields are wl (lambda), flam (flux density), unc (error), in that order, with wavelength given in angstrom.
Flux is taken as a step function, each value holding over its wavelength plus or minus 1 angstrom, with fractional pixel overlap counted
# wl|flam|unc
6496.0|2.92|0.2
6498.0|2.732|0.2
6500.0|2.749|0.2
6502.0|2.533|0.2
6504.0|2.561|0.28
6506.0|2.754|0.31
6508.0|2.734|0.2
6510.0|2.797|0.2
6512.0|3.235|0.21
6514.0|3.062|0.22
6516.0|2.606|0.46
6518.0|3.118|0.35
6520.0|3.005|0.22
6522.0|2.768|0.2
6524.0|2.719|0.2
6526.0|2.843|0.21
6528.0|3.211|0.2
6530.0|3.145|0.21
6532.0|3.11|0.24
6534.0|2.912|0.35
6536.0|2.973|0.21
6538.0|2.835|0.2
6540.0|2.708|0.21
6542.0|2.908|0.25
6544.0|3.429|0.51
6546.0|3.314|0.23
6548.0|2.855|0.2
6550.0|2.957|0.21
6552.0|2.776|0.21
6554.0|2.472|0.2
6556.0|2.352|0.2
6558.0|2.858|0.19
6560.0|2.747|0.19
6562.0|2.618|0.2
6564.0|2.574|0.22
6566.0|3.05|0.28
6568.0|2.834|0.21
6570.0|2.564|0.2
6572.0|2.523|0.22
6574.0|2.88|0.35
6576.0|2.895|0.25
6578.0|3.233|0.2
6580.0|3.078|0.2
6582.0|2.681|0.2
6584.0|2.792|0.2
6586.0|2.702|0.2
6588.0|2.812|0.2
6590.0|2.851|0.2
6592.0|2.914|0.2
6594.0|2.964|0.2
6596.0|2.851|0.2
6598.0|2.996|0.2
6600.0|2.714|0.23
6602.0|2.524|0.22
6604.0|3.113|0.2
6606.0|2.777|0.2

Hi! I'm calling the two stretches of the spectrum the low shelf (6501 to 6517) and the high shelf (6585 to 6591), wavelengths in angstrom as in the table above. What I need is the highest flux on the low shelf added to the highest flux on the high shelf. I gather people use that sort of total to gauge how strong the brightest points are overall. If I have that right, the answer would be 6.09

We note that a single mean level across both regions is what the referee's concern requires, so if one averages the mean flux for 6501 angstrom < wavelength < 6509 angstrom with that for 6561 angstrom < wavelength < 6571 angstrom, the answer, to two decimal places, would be 2.69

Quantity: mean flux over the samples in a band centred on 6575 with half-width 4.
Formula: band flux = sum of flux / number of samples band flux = 2.88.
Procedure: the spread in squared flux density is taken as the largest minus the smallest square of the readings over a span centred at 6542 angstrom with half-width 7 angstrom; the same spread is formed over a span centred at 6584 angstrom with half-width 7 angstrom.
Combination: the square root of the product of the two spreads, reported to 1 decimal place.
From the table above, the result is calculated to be 3.8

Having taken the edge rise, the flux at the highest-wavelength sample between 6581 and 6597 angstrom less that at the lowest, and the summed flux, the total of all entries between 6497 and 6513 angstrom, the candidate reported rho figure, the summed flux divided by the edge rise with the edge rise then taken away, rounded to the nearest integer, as 130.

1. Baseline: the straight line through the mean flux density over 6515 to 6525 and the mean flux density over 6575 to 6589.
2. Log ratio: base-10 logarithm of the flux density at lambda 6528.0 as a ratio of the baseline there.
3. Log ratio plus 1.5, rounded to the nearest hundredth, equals 1.55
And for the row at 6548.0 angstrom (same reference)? 1.50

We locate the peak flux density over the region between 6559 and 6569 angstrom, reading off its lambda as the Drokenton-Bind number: 6566.0 angstrom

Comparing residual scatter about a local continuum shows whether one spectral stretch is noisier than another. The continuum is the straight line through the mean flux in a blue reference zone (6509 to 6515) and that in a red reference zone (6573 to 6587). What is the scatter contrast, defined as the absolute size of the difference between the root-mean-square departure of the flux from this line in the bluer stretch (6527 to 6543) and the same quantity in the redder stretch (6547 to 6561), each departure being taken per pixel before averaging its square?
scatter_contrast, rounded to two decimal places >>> 0.16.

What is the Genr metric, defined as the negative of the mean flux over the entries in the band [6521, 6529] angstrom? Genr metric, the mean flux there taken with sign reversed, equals -2.89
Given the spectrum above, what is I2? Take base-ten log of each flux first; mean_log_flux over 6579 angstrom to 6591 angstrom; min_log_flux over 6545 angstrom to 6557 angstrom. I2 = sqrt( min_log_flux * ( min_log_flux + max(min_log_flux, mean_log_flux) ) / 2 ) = 0.391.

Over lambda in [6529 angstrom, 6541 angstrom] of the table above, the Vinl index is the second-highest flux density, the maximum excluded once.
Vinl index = 3.11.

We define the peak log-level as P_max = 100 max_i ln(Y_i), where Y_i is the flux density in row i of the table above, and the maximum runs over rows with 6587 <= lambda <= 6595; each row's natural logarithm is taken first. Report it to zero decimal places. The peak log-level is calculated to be 109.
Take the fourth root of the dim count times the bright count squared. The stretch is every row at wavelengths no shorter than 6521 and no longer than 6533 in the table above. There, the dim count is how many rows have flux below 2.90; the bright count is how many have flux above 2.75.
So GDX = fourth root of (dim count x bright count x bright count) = 2.94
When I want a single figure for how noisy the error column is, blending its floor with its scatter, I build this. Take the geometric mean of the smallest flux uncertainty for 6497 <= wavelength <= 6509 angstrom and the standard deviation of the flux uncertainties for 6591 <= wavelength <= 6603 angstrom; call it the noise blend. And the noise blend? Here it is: 0.05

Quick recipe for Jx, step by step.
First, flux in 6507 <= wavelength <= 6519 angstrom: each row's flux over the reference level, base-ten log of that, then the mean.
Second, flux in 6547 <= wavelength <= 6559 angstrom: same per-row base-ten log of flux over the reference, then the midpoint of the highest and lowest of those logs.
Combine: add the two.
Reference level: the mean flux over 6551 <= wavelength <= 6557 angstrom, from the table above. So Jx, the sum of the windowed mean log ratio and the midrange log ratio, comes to 0.079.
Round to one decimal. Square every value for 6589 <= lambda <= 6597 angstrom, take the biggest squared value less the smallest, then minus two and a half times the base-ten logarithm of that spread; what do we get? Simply 0.5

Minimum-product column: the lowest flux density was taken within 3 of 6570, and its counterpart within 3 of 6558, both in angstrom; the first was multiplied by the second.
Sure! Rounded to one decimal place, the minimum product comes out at 5.9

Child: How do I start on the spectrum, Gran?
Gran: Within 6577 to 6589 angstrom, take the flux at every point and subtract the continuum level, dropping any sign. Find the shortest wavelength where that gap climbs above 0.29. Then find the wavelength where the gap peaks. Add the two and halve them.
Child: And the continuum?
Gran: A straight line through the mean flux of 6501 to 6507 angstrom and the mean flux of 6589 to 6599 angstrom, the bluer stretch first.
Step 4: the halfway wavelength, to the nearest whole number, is 6578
